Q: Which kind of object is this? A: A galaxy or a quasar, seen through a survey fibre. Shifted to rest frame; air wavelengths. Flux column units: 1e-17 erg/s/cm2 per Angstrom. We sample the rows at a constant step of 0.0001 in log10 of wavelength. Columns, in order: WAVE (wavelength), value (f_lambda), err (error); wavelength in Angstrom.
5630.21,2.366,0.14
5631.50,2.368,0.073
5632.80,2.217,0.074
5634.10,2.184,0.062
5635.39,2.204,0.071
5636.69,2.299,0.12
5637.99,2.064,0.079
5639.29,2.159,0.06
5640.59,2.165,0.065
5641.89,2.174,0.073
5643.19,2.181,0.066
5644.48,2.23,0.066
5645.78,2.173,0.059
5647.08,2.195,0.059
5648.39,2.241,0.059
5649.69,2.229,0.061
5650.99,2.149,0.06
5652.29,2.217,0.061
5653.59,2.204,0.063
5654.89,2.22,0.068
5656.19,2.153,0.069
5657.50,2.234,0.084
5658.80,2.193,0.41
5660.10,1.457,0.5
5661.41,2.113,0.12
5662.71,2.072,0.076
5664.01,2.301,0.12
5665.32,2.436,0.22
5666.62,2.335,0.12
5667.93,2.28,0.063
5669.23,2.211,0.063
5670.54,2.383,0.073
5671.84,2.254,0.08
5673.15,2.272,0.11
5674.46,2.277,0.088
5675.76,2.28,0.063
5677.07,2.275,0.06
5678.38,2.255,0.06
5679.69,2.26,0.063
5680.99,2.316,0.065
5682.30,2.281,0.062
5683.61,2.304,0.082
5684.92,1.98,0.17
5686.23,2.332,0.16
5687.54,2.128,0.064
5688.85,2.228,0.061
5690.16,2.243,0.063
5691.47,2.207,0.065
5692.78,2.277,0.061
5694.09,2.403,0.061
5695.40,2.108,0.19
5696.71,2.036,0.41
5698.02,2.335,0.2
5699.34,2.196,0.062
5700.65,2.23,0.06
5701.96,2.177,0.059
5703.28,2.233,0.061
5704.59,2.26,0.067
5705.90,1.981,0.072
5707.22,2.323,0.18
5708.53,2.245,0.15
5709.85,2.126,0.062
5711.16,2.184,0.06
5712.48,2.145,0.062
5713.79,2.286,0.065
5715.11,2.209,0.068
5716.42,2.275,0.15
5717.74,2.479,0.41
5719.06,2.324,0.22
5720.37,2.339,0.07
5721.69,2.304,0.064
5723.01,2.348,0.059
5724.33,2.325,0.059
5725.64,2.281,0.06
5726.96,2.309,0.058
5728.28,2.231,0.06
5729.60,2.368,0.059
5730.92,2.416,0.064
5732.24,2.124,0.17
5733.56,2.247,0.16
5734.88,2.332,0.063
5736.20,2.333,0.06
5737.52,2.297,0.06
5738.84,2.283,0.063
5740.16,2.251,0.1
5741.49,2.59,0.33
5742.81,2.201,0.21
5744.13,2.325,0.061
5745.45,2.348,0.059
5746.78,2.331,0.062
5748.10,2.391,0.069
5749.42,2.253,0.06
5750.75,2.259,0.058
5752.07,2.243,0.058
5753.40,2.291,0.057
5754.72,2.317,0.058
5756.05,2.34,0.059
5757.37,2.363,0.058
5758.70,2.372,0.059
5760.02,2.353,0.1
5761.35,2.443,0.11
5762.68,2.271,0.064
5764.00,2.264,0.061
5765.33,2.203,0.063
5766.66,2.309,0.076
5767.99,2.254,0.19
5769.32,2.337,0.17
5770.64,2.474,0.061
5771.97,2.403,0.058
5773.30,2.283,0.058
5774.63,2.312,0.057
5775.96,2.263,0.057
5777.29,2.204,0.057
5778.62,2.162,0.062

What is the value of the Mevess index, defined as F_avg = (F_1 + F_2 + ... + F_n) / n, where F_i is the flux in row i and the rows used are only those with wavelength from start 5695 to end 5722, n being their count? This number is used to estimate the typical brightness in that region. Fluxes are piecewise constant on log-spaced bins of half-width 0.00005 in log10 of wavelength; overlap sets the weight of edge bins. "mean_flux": 2.23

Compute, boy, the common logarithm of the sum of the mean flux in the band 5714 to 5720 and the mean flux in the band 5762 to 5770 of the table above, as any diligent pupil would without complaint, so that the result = 0.6623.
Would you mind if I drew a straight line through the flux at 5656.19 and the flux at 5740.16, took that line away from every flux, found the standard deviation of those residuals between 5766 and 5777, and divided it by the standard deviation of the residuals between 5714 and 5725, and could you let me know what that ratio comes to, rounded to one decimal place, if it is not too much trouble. 1.0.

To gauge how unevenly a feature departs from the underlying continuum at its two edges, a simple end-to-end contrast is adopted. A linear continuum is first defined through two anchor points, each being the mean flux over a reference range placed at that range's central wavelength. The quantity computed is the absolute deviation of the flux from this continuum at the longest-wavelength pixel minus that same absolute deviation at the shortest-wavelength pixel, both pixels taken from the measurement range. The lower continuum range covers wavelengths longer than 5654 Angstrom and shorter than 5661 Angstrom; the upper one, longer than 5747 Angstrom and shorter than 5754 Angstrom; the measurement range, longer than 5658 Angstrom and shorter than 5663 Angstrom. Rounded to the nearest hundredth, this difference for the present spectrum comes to -0.13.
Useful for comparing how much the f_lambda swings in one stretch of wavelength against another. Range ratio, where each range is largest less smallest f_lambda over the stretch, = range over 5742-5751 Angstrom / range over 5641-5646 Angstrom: 3.3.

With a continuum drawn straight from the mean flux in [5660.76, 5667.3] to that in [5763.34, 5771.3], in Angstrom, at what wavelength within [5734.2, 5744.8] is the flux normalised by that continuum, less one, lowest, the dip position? 5742.81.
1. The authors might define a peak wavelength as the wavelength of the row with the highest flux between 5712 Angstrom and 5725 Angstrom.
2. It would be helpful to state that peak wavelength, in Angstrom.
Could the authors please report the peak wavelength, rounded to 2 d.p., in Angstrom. 5717.74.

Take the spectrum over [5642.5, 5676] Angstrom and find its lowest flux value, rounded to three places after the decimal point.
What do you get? 1.457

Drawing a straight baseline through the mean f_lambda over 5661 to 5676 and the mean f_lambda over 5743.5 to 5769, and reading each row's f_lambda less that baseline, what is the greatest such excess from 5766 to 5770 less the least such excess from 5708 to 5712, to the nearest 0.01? 0.18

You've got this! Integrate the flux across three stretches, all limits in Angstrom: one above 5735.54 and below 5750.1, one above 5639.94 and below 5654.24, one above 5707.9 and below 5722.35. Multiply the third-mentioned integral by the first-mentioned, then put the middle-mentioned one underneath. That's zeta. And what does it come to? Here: 35.3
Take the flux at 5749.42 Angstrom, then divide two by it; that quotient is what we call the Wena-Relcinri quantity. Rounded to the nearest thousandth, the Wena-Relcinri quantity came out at 0.888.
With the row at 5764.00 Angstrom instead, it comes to 0.883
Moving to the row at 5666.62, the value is 0.857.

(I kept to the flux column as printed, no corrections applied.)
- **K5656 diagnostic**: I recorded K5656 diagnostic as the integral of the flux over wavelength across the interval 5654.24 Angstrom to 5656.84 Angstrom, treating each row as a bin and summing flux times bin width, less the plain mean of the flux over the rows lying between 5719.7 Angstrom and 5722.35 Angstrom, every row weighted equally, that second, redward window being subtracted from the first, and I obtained 3.37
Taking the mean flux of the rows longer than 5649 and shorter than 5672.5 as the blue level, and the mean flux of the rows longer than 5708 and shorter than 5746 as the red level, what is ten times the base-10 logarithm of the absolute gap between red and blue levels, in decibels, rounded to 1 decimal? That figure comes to -9.9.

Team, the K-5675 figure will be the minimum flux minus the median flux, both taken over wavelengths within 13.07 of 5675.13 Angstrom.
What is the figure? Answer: -0.30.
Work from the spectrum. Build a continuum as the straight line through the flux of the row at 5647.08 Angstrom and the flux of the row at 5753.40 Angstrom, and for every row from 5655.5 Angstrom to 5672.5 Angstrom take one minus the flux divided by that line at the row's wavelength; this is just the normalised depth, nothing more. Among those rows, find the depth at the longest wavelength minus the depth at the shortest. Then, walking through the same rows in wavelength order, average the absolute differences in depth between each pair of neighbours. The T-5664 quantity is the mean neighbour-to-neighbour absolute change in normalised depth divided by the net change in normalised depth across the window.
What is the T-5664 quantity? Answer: -2.3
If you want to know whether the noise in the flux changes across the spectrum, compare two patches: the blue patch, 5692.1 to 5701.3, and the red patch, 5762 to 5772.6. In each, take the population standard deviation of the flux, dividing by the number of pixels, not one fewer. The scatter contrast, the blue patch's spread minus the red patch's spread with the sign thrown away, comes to 0.035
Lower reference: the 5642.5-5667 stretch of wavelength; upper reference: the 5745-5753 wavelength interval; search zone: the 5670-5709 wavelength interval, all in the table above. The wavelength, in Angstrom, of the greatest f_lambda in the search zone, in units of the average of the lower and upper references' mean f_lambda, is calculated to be 5694.09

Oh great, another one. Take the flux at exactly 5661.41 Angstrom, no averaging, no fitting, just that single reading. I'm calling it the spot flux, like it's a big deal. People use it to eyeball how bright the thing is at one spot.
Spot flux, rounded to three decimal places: 2.113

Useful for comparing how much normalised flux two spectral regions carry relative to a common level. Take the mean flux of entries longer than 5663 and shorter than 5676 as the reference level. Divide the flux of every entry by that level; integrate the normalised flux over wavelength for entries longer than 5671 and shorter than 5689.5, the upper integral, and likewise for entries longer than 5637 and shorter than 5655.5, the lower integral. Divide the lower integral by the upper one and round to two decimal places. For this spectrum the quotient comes 0.97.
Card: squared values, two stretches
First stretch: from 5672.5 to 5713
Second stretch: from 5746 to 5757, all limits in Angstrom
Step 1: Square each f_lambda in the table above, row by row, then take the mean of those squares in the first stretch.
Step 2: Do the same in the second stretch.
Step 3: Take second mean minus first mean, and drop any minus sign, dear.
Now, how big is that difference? 0.4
